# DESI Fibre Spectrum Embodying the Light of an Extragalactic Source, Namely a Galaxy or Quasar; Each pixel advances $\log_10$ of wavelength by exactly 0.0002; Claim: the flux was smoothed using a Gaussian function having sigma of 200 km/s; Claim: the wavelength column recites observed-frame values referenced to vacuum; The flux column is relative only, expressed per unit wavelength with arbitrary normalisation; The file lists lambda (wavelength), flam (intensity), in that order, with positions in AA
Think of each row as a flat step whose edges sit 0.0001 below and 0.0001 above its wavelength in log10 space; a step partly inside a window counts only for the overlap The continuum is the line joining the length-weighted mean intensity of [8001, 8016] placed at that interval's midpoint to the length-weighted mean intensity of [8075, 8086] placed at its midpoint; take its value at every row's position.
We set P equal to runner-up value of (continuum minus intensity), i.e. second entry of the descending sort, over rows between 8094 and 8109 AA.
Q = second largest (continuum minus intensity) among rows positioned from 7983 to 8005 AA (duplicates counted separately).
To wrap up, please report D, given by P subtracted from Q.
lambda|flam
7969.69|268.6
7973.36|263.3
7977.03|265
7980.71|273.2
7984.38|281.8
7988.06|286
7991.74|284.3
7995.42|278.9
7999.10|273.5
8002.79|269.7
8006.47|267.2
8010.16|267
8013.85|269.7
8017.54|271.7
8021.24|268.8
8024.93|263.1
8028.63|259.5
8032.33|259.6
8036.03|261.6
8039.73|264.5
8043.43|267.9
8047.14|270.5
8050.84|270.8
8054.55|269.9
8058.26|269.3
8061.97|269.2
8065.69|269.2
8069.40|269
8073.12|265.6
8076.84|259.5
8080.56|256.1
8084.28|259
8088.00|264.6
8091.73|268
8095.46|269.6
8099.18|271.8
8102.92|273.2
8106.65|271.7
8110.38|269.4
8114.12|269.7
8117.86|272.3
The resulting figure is 13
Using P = -16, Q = -4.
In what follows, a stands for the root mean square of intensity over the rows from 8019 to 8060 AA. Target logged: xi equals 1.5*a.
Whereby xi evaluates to 399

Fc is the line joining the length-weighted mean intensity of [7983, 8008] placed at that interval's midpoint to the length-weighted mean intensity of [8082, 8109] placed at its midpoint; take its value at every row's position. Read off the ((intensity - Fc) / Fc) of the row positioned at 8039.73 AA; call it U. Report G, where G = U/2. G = -0.016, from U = -0.032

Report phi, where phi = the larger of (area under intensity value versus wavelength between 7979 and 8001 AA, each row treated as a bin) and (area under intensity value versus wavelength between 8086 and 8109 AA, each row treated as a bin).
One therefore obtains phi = 6205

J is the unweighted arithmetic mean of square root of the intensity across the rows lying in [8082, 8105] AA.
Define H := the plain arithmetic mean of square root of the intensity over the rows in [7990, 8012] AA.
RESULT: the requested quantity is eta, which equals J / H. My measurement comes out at 0.99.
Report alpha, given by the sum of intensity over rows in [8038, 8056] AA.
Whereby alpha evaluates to 1344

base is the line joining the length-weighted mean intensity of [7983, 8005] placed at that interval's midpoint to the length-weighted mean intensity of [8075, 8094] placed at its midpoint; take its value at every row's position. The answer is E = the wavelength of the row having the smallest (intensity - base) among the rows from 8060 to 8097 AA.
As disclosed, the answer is 8080.56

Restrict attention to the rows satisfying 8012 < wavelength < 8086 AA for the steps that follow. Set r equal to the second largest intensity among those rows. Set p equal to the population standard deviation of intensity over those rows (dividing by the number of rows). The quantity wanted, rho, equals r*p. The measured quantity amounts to 1295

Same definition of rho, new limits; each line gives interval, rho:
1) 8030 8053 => 1154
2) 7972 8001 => 2263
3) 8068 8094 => 1224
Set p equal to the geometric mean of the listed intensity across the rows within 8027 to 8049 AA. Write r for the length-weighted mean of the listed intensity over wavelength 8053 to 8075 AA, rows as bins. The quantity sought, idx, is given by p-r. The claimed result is -5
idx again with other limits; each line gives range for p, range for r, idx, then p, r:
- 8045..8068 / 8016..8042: 6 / 270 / 264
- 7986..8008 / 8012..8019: 6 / 277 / 271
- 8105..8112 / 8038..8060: 2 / 271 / 269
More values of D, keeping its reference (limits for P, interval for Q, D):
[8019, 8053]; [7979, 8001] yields -9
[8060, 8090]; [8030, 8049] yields 4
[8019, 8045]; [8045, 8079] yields -12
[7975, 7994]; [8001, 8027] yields 2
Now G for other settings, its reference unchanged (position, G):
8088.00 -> -0.008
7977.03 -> -0.025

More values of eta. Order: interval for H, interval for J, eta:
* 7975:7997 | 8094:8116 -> 0.99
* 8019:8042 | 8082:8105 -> 1.01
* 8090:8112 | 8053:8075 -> 1.00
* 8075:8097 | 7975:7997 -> 1.03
